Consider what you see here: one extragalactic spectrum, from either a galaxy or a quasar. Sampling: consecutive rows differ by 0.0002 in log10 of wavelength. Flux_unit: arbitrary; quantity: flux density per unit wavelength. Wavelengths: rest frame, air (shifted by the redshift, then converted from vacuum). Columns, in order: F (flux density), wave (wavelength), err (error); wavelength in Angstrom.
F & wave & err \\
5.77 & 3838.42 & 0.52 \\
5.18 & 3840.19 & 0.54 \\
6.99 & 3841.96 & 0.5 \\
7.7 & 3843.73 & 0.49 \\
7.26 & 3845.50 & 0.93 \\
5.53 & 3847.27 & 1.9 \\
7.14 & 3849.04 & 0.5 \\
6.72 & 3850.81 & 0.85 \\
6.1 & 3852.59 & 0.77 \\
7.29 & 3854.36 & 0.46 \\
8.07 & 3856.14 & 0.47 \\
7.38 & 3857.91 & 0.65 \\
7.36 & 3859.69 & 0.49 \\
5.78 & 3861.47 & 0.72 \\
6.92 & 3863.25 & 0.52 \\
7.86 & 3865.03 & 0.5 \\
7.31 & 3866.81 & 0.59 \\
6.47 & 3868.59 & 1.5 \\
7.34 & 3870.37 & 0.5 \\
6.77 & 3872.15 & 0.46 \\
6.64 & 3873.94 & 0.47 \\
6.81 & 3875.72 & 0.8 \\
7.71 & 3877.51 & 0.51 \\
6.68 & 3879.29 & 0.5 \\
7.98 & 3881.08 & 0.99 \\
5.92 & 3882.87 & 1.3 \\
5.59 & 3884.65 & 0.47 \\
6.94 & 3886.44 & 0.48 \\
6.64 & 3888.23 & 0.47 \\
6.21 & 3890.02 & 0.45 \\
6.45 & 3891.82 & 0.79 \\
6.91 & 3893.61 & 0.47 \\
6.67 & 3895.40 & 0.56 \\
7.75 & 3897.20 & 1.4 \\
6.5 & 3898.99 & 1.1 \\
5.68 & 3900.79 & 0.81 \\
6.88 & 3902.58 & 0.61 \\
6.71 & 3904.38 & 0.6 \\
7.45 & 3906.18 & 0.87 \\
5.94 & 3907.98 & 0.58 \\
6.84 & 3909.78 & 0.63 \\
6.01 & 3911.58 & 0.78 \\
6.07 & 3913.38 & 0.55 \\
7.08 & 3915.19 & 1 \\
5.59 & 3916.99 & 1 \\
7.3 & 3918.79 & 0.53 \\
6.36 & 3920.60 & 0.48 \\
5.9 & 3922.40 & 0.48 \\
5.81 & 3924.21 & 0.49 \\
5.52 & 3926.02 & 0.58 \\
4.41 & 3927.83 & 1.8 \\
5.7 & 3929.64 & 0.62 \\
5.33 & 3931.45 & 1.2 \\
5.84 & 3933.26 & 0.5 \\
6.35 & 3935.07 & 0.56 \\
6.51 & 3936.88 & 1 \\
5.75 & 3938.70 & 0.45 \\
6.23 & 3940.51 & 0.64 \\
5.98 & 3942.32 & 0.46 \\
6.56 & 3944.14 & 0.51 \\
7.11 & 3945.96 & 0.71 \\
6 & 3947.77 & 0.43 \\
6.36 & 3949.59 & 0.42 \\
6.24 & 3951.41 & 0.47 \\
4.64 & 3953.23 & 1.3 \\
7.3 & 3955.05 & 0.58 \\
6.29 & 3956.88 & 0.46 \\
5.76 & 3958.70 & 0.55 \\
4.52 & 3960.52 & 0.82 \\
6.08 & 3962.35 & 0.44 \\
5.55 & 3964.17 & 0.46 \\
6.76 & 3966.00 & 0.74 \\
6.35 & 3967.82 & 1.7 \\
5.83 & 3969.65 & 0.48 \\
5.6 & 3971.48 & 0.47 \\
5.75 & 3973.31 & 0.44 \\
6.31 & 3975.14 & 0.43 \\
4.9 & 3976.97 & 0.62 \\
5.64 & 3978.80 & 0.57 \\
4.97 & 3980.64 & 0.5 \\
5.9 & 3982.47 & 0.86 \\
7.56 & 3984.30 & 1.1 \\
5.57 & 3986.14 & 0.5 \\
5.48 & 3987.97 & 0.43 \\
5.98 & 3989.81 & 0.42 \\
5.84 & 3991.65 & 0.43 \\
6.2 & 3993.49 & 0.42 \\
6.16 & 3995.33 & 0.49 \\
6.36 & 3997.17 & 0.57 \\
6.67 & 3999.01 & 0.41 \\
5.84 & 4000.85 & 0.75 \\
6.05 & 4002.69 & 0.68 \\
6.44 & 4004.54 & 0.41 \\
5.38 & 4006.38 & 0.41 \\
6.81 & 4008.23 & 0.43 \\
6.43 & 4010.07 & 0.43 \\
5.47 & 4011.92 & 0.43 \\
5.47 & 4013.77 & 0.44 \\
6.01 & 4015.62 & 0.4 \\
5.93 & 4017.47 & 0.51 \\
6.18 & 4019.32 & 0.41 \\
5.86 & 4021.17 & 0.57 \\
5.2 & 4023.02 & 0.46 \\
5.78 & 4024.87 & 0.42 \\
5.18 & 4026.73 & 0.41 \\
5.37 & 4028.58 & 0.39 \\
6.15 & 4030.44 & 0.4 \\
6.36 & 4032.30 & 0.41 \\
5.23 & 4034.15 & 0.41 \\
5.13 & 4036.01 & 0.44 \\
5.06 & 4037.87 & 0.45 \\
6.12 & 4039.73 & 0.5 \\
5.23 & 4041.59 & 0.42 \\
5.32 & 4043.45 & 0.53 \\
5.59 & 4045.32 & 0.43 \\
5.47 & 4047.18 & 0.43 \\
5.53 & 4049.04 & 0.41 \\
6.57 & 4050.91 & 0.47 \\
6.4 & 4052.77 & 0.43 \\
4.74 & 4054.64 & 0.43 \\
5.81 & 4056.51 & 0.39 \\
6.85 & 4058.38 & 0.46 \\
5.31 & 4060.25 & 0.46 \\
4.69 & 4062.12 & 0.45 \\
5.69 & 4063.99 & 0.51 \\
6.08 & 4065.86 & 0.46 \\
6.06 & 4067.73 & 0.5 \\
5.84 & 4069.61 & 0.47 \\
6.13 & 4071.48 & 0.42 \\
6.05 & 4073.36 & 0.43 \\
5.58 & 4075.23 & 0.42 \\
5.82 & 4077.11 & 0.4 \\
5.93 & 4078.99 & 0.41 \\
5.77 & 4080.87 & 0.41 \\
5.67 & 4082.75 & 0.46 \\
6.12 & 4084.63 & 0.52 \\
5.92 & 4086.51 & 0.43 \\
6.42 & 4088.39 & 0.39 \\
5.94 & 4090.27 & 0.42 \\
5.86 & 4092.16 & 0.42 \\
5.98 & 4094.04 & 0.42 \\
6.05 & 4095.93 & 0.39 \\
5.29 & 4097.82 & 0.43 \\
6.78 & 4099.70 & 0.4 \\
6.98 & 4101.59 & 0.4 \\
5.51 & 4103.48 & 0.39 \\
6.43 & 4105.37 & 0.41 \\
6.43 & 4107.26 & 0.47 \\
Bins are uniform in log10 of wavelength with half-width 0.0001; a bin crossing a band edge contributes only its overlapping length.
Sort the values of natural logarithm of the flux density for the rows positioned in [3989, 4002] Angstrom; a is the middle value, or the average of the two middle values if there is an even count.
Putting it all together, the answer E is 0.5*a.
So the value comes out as 0.91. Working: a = 1.82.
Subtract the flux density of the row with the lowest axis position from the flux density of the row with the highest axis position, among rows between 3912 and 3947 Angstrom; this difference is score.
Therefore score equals 1.0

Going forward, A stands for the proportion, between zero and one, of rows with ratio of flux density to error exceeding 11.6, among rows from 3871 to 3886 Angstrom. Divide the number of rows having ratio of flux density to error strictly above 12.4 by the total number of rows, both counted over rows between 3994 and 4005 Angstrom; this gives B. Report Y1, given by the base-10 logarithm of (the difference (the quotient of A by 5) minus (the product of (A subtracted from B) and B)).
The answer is -0.73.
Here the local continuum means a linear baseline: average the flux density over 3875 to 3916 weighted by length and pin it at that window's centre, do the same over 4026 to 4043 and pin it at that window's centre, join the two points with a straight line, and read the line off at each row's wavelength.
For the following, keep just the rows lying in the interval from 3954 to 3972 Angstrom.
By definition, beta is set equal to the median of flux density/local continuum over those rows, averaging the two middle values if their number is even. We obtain 0.98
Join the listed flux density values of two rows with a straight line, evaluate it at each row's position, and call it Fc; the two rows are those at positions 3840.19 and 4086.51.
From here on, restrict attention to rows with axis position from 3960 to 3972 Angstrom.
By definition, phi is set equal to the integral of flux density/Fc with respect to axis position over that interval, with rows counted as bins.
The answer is 12.7 Angstrom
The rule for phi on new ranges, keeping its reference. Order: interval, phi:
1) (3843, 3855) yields 15.7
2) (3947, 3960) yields 14.2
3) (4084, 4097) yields 13.2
